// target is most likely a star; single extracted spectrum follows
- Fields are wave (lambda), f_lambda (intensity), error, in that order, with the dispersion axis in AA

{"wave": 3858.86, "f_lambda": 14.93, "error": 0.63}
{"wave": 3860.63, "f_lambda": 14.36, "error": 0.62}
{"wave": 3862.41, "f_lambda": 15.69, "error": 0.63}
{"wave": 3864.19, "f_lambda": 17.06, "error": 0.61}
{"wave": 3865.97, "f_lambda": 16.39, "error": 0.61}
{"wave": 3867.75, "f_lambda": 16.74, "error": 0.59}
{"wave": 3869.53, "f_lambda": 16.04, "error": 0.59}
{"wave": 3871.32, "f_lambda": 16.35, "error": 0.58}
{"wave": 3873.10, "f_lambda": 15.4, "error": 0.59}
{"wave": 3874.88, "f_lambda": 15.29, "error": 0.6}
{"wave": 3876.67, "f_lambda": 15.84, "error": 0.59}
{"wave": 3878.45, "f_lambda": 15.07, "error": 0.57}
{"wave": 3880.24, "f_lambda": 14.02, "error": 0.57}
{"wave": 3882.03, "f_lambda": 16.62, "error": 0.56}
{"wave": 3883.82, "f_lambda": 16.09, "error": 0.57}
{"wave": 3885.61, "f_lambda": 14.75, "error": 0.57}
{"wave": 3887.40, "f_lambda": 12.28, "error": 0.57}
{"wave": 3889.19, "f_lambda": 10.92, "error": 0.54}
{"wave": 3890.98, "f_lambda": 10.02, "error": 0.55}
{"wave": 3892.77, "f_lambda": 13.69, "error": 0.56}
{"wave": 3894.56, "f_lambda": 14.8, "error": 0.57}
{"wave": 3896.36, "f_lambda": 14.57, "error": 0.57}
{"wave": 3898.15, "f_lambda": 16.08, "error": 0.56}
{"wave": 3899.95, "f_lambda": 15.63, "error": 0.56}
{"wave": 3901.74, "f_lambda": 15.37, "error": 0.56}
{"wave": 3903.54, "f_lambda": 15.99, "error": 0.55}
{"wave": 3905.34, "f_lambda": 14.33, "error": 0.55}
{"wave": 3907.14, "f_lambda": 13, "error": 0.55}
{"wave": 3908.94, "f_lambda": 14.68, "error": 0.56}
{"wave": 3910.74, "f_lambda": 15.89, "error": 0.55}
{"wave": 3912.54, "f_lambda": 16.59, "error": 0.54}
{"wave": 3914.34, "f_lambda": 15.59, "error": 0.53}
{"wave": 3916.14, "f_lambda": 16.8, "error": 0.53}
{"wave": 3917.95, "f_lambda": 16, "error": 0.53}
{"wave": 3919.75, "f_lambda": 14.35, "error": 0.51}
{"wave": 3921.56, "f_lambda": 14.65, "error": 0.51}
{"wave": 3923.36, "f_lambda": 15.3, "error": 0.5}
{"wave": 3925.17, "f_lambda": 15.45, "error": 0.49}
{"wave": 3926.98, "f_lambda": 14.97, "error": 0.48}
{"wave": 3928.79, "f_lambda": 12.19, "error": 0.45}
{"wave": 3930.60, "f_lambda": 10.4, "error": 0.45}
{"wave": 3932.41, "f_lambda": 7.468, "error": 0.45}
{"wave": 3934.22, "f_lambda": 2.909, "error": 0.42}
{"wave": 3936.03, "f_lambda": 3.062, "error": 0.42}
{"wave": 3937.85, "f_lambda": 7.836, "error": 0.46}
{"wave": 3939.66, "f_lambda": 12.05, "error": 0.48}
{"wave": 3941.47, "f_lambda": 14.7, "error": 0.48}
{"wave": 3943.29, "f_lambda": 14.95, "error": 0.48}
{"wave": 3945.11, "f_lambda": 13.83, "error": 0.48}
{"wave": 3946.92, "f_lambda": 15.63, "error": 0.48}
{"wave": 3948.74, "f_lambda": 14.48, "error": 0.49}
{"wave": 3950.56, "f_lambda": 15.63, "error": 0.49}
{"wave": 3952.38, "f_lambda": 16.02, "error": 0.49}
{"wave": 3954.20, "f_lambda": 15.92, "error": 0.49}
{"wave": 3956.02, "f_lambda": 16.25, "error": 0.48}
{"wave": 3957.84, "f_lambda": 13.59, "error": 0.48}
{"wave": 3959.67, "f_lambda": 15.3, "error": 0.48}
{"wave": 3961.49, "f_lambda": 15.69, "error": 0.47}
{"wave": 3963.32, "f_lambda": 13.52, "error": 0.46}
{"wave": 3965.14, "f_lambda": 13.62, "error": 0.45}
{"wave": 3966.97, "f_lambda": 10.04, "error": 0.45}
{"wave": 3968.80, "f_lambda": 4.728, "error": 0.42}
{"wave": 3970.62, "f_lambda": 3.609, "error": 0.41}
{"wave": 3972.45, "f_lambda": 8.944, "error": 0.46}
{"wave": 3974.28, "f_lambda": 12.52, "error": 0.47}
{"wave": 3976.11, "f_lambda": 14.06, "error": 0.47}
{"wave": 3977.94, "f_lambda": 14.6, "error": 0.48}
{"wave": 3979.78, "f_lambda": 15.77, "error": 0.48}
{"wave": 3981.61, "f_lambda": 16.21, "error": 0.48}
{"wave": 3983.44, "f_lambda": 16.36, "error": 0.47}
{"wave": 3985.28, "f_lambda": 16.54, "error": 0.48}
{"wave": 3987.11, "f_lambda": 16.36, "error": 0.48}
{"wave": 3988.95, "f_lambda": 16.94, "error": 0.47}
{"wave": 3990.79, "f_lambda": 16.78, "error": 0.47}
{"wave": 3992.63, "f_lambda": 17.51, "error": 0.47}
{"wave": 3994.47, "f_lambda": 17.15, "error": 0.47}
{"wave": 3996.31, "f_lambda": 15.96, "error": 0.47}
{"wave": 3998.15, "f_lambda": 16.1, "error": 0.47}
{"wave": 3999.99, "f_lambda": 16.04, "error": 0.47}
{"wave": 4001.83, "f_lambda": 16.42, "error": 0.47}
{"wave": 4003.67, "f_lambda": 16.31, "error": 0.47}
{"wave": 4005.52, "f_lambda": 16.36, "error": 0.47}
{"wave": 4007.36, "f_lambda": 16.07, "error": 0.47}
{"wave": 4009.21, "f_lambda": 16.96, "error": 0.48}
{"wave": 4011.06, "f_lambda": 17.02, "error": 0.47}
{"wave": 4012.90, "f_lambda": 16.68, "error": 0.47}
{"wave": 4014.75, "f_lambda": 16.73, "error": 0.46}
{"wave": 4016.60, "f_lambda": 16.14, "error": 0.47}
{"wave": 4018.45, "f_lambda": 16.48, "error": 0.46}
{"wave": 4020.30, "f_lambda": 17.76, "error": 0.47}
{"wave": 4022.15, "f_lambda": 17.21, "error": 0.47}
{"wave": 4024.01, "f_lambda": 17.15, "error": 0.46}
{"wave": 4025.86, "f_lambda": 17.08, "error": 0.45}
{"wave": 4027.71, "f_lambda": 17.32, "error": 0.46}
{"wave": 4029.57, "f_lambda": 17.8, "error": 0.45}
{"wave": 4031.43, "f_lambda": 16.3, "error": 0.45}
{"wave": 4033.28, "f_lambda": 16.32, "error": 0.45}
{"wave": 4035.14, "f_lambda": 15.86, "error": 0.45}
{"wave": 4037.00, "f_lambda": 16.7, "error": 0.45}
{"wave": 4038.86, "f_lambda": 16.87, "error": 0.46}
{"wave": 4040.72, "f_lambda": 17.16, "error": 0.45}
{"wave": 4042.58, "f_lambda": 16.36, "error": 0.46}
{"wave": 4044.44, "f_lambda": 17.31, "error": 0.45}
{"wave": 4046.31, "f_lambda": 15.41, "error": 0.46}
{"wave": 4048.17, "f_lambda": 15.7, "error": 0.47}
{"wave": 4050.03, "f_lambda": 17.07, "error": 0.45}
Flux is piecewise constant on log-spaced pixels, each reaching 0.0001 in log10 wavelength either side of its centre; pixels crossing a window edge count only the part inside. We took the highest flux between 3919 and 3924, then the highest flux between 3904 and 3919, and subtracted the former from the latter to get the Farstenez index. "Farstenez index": 1.5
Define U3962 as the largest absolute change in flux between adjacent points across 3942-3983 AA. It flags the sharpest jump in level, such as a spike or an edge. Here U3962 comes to 5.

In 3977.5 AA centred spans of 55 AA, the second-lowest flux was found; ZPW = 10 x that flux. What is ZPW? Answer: 47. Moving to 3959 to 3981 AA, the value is 47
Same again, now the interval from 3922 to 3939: 31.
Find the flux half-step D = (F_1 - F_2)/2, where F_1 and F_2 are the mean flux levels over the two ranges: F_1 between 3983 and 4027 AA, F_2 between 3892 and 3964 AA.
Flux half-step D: 1.4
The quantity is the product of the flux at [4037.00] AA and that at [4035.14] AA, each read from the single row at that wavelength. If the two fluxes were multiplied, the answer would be 265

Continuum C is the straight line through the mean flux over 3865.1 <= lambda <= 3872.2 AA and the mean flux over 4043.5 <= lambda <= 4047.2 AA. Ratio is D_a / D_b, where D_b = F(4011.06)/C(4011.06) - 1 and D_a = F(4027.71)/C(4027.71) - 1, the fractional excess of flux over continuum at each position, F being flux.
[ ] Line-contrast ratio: 1.5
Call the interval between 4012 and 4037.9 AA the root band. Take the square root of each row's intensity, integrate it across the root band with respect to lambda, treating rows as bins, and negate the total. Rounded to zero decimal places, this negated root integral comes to -106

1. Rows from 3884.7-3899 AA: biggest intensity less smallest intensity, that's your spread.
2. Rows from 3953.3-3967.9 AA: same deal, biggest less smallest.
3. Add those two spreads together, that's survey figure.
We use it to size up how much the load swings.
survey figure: 12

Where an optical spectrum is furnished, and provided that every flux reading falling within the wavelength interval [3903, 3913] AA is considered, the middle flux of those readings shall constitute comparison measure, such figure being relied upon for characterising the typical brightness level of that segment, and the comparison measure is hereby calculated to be 15.3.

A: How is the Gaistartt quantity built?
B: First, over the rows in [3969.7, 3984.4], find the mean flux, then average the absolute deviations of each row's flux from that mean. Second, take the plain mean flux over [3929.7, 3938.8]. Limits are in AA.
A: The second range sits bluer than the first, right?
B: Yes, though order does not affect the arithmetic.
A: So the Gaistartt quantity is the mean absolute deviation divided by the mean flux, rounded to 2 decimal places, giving 0.52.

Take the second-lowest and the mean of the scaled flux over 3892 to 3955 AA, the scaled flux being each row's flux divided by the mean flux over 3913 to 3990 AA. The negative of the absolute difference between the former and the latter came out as -0.81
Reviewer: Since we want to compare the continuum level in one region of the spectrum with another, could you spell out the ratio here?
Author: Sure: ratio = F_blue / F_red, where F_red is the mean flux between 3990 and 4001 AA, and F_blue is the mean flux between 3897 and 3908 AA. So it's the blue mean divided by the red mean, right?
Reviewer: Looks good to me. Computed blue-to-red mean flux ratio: 0.908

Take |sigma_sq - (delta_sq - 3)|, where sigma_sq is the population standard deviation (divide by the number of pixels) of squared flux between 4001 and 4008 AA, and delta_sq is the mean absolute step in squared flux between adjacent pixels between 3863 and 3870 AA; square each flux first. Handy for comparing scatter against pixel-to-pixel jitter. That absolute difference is 12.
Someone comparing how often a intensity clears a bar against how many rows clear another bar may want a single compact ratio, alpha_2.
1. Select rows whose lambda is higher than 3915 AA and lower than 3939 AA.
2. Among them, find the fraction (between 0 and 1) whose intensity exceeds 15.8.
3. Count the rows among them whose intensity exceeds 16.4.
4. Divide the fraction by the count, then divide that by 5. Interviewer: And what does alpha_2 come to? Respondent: 0.031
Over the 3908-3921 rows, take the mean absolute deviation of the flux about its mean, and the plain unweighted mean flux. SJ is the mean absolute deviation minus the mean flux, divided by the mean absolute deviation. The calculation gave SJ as -21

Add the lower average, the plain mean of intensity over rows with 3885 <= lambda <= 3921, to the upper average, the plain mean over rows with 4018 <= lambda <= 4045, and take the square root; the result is 5.61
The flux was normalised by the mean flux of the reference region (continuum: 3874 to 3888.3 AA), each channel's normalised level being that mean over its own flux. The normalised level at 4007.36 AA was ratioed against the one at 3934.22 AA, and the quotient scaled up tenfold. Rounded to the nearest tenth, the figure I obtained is 1.8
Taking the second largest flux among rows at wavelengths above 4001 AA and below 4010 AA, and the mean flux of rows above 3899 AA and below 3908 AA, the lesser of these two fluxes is 14.9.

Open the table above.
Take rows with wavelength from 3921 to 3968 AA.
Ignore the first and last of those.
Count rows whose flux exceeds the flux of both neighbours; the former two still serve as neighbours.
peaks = 7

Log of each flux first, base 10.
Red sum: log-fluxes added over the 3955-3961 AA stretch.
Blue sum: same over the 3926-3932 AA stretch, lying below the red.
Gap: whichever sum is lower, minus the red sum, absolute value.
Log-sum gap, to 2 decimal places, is 0.25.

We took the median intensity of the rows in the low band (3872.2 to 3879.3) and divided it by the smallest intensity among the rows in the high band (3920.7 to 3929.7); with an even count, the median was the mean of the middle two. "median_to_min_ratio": 1.26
